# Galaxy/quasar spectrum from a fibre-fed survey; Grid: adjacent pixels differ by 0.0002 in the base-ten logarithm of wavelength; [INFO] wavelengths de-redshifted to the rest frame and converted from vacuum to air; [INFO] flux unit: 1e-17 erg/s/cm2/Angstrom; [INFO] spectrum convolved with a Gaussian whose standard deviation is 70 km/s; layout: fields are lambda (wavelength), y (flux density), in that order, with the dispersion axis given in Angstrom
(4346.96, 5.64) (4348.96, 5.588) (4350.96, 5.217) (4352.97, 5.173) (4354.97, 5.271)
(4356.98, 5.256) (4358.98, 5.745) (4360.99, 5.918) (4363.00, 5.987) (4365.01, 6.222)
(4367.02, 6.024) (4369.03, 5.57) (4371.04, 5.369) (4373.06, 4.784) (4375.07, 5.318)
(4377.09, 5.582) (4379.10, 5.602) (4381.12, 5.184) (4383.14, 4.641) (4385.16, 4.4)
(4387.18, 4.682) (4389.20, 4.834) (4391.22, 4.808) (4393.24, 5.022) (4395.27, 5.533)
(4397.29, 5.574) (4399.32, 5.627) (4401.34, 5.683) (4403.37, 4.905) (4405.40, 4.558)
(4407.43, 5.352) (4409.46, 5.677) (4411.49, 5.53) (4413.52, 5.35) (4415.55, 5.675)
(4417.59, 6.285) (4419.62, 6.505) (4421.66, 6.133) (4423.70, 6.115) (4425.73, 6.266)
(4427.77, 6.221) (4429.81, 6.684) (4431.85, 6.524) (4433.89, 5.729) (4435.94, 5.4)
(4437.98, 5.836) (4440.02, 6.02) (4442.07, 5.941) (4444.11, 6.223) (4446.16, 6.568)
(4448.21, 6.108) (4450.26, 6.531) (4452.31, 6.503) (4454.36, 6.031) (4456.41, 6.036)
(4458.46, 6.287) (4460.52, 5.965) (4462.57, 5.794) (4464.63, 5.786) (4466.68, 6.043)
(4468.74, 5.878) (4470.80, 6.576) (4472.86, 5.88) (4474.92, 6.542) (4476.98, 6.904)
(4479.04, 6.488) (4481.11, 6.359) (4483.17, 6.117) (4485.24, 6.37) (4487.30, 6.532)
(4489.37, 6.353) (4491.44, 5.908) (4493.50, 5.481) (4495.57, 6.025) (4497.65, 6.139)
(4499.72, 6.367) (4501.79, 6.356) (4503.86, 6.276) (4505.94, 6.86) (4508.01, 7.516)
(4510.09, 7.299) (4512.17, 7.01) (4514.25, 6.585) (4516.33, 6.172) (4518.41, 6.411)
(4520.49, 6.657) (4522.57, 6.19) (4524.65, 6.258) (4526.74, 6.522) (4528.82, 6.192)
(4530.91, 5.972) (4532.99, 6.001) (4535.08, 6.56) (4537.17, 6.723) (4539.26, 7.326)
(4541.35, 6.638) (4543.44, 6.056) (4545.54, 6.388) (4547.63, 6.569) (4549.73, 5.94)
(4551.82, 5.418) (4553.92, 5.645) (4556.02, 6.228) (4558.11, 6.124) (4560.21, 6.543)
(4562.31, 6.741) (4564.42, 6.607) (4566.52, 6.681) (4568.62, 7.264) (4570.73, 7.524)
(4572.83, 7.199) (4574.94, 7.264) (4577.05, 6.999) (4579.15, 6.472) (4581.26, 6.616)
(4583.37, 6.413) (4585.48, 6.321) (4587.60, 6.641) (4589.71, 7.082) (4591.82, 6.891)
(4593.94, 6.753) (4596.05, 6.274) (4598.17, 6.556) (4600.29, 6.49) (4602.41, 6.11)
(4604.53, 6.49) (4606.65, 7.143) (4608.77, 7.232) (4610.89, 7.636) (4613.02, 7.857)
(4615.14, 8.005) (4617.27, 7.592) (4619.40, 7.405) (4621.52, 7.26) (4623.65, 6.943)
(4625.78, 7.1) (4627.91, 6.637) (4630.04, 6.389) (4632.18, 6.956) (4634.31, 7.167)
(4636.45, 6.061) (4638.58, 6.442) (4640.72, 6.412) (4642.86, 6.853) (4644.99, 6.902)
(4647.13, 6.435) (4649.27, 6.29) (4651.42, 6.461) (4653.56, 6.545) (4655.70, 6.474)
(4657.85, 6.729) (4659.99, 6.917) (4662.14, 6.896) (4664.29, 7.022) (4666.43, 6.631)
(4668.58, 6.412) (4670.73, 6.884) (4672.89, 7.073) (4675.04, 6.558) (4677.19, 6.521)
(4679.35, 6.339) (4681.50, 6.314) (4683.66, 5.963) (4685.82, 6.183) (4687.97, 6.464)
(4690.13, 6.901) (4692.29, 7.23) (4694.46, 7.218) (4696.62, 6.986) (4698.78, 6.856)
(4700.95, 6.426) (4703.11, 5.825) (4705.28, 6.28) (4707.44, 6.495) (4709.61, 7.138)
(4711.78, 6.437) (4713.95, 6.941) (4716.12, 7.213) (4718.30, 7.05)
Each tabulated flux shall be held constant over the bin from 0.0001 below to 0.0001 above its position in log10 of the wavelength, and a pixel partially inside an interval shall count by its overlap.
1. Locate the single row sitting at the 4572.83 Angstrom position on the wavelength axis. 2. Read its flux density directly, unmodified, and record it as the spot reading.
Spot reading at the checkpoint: 7.199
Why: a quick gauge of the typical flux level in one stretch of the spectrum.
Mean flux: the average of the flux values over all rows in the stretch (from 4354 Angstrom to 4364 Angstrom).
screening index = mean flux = 5.64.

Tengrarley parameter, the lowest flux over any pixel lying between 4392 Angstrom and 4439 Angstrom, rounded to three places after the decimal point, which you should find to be 4.558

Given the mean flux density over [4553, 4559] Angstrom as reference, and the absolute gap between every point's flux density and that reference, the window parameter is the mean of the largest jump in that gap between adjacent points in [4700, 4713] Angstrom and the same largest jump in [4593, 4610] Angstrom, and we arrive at 0.68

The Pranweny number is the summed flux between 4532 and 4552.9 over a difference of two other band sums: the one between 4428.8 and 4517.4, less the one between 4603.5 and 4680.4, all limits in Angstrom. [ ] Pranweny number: 2.7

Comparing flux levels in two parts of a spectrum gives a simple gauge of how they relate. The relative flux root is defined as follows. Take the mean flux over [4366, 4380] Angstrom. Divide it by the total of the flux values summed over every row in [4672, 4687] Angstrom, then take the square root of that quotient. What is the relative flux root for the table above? 0.349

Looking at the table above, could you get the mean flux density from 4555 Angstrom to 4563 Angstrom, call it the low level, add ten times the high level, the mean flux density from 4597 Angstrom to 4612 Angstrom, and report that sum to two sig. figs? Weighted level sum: 74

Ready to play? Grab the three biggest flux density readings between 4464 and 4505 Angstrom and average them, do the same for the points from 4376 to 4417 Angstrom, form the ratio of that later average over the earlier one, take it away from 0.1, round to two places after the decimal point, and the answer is -1.08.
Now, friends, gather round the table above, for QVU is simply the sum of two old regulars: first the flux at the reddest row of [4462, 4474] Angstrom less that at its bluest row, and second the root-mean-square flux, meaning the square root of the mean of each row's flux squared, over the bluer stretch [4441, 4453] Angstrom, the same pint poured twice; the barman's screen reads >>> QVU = 6.4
